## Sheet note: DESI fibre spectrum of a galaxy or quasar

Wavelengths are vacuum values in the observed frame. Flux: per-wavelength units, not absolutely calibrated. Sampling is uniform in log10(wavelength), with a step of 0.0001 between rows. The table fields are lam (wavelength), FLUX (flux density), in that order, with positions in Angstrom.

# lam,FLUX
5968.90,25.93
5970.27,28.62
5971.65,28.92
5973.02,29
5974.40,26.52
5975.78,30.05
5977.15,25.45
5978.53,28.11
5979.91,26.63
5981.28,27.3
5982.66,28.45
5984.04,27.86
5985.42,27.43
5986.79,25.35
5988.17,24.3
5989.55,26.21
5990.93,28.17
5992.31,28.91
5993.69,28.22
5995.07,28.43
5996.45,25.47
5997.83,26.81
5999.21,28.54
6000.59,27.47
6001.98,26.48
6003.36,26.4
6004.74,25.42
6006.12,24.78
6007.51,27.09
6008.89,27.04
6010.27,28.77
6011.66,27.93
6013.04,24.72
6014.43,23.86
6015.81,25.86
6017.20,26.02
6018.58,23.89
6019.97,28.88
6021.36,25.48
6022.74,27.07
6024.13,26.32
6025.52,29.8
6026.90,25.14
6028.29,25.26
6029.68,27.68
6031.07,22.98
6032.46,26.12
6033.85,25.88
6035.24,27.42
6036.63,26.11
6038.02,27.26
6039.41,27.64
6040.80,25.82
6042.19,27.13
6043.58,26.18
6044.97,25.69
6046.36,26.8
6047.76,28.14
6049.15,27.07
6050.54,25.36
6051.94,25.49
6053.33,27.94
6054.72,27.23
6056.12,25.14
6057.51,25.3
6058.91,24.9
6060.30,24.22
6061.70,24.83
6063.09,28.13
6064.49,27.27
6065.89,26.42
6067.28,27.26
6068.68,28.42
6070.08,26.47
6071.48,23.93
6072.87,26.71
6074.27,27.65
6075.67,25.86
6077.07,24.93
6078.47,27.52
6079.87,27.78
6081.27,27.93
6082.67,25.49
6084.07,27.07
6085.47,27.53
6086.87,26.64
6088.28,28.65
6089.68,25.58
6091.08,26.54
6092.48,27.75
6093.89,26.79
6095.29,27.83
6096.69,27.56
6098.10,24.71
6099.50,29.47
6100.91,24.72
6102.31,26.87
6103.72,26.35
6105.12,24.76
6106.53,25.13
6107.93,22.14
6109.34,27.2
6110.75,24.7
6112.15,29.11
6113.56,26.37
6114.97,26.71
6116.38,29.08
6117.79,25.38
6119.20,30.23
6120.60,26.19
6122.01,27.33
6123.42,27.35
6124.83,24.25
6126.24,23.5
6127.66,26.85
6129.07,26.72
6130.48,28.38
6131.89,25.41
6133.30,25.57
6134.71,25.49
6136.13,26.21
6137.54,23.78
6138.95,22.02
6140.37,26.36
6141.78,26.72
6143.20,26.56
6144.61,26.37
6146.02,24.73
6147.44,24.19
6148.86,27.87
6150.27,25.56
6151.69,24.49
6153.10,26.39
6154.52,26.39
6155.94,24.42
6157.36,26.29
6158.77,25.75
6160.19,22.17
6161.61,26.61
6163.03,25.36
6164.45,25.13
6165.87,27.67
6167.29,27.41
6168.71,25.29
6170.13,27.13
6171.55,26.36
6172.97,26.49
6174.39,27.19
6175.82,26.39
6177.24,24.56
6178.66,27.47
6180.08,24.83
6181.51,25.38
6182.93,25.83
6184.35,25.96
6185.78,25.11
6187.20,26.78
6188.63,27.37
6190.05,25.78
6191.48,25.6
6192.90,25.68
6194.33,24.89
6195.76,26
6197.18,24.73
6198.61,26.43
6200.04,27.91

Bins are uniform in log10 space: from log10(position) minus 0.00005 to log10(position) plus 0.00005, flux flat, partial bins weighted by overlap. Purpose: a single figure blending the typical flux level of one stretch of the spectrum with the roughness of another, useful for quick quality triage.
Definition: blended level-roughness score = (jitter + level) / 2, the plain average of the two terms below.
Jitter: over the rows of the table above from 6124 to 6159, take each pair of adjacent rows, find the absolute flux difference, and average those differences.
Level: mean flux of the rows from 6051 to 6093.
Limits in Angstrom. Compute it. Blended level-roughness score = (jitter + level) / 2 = 14.0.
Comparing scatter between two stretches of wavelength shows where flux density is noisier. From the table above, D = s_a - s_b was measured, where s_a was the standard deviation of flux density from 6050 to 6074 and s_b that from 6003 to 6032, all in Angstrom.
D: -0.38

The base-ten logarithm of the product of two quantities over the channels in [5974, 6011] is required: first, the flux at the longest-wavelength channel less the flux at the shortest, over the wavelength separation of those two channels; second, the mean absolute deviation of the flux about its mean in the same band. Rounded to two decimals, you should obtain -1.14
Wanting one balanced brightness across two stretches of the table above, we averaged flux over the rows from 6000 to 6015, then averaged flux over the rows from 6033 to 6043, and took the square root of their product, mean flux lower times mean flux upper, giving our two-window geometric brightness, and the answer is 26.6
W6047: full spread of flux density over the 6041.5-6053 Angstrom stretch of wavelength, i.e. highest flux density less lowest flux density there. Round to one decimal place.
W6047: 2.8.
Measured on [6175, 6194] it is 2.9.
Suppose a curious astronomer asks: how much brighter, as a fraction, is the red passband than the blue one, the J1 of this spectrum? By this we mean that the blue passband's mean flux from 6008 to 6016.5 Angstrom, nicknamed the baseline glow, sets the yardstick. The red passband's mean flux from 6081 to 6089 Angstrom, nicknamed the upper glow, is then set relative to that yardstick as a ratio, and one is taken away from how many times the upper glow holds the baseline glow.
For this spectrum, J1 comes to 0.03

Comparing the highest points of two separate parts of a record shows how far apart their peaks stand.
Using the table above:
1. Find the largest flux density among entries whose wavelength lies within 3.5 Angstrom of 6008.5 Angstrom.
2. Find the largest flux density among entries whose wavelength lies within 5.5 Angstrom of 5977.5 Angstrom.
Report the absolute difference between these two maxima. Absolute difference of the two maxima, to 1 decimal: 1.3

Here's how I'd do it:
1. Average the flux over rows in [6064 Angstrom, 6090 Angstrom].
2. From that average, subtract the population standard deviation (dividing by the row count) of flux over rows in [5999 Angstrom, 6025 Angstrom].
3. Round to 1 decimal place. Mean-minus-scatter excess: 25.3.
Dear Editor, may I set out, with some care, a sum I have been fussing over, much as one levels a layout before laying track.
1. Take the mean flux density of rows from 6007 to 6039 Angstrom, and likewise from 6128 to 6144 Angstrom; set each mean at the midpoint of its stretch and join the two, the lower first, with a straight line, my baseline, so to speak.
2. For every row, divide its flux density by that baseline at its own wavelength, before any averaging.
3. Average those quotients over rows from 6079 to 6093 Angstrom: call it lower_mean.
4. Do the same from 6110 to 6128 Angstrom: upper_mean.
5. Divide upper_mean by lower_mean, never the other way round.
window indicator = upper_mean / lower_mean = 0.99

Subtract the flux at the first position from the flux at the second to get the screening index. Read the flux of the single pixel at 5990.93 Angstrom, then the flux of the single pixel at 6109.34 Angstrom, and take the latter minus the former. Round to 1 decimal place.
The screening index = -1.0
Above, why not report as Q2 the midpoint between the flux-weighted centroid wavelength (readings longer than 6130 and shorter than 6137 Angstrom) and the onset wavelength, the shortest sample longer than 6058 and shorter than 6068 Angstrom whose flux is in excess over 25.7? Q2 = 6098.2 Angstrom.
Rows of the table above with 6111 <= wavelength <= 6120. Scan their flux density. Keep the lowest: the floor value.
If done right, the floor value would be 25.38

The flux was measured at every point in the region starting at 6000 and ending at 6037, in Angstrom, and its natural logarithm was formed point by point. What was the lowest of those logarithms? 3.13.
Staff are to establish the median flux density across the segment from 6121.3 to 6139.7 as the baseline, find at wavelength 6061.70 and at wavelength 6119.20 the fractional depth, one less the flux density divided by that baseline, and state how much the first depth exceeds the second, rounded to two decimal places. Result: 0.21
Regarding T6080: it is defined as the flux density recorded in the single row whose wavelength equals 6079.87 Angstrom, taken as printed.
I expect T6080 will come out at 27.78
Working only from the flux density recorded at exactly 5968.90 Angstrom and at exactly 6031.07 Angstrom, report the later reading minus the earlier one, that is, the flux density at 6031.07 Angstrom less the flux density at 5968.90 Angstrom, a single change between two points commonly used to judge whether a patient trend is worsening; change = -3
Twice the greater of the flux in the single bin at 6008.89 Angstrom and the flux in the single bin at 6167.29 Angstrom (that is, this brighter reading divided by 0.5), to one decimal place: 54.8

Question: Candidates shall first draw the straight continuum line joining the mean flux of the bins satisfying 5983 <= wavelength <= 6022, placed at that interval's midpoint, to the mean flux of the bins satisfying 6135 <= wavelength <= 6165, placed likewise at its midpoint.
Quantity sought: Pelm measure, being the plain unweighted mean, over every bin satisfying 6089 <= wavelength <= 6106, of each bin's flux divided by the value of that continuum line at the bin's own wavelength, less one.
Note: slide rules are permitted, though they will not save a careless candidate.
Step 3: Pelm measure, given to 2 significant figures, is 0.028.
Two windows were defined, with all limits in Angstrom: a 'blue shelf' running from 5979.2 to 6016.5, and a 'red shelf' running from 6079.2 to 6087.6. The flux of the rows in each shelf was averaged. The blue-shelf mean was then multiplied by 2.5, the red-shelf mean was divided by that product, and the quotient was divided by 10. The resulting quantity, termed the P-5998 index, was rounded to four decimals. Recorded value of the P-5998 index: 0.0404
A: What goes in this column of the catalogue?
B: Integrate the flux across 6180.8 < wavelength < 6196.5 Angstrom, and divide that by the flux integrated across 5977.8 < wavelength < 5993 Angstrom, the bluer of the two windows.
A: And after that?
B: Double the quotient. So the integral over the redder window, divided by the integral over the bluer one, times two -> 1.97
